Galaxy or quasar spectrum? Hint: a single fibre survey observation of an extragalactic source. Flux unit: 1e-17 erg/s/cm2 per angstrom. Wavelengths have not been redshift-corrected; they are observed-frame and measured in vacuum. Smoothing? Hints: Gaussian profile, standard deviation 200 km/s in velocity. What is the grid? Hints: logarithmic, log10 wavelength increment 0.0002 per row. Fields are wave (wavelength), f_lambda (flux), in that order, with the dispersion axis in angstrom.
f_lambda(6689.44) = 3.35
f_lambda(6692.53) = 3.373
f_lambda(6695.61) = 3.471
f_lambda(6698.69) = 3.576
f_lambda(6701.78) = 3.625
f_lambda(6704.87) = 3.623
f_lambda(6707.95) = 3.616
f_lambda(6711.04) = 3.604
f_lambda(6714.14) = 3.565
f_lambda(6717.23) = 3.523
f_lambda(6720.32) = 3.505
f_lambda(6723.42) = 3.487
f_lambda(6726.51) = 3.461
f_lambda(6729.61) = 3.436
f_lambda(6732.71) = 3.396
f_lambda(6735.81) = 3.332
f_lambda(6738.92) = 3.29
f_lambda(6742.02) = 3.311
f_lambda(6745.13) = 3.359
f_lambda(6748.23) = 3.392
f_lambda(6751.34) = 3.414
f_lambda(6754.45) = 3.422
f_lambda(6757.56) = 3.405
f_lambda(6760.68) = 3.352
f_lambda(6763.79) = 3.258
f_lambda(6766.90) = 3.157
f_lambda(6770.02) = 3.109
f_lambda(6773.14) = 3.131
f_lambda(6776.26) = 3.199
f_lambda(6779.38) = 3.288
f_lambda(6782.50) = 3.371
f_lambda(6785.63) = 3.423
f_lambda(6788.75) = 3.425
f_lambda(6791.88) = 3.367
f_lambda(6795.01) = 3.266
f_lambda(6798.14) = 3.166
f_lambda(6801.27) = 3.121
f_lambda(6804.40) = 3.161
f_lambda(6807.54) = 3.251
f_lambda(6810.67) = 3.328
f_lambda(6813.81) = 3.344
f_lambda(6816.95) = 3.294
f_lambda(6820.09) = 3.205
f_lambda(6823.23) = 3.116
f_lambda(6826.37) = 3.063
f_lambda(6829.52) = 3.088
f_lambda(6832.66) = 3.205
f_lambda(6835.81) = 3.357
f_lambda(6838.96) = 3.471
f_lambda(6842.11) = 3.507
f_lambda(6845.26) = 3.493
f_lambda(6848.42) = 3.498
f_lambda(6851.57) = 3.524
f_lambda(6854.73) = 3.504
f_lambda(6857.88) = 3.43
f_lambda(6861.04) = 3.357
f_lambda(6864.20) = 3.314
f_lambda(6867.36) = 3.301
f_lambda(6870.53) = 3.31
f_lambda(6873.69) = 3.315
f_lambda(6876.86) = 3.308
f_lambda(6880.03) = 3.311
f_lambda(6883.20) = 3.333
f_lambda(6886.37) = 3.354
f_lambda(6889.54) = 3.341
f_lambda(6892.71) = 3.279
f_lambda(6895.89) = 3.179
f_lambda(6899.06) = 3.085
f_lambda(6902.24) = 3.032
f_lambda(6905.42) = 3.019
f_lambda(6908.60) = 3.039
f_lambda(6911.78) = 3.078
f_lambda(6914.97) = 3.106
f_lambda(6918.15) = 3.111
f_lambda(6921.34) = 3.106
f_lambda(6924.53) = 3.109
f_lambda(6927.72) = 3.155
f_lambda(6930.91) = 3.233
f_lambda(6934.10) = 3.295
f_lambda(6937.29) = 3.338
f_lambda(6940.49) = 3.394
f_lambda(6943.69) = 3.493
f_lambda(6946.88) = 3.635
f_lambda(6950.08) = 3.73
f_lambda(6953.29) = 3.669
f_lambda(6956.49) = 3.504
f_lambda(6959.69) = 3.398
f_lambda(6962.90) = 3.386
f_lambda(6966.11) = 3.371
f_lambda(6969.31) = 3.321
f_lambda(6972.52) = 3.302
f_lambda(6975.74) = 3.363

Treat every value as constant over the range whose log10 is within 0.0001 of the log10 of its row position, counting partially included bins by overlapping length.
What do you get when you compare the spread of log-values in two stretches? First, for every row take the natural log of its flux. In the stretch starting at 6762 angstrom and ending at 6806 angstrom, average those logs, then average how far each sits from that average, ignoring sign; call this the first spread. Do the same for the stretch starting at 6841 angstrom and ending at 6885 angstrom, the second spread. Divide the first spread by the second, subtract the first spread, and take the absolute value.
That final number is 1.2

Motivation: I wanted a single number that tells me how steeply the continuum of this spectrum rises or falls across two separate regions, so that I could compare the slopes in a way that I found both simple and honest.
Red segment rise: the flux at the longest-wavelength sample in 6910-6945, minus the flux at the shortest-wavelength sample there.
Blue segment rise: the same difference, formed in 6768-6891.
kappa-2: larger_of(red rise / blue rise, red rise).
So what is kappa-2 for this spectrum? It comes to 1.8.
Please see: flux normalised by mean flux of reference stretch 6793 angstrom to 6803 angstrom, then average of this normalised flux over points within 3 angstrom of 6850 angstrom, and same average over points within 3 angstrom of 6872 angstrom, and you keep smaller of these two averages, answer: 1.04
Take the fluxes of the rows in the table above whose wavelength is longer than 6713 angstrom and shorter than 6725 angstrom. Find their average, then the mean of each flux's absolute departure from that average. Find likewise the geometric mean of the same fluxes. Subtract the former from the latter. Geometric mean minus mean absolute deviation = 3.50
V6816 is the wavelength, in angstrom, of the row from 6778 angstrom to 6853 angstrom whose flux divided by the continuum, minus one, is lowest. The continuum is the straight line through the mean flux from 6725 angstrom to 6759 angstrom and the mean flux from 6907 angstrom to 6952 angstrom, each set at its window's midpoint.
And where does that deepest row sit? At 6826.37 angstrom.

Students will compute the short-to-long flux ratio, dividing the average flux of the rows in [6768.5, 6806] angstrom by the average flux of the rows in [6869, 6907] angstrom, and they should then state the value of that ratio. 1.00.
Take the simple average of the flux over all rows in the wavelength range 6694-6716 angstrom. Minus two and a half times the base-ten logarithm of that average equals -1.39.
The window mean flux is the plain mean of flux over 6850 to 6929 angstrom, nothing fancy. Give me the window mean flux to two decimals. 3.24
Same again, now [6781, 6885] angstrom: 3.32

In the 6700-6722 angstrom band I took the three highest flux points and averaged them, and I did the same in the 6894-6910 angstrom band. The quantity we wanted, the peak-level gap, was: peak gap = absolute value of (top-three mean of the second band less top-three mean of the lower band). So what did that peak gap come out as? 0.52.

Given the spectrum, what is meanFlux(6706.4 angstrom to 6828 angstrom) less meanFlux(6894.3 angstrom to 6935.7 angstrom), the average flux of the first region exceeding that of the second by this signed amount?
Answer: 0.21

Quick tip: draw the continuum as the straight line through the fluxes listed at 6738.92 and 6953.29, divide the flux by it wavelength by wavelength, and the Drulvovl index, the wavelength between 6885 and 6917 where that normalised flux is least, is 6905.42 angstrom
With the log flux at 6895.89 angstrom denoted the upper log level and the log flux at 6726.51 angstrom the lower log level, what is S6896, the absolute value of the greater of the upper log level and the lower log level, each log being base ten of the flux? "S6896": 0.539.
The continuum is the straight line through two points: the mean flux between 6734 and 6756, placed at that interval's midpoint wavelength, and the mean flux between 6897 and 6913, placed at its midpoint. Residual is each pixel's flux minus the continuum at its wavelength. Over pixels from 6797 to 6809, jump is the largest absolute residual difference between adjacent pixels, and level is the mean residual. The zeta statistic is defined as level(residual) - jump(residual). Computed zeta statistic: -0.17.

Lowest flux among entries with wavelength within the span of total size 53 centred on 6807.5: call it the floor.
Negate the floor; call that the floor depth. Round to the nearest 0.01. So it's -3.06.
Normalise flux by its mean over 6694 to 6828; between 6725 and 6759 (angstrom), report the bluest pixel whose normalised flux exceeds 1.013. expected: 6726.51 angstrom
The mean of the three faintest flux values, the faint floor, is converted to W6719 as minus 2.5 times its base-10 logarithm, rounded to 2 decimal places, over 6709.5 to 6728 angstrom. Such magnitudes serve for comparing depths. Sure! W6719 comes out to -1.36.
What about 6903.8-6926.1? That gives -1.21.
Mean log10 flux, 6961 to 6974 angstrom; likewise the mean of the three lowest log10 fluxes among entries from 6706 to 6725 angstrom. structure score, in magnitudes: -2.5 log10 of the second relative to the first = -0.04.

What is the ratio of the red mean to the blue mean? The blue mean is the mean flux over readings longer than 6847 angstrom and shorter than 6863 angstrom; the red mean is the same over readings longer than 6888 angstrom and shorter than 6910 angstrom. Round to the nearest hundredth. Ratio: 0.91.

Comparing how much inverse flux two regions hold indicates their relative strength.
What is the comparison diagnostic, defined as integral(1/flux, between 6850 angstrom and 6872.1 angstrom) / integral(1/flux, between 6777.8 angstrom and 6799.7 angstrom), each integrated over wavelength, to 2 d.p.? 0.99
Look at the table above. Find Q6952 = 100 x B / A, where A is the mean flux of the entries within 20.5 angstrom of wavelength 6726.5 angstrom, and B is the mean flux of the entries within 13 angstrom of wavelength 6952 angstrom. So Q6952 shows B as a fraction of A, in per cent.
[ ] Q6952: 102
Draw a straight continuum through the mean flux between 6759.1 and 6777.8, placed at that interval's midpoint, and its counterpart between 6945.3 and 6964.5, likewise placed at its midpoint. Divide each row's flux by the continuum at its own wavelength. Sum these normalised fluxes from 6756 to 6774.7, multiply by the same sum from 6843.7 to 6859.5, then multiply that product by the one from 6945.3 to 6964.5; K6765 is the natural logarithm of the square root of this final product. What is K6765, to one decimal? 2.6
